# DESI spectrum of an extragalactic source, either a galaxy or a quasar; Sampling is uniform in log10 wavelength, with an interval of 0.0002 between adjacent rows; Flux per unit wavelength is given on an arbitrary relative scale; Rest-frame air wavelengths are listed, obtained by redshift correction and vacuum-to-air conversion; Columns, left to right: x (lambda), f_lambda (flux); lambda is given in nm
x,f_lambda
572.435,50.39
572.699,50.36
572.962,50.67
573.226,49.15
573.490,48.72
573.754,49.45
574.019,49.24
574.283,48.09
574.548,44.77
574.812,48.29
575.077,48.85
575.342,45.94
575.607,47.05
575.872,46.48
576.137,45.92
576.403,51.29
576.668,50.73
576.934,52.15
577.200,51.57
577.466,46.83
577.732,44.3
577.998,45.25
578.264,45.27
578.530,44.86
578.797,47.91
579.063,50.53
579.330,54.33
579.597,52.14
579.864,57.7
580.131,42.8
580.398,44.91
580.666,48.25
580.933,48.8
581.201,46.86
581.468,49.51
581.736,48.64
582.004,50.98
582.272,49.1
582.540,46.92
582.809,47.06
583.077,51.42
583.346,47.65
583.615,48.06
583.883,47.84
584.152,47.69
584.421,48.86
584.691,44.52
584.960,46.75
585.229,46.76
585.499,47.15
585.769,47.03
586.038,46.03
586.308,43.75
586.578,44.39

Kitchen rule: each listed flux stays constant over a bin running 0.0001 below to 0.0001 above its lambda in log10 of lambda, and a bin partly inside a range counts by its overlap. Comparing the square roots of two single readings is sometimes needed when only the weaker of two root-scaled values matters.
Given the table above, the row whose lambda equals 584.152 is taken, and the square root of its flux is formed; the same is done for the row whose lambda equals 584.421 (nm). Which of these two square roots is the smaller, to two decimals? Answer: 6.91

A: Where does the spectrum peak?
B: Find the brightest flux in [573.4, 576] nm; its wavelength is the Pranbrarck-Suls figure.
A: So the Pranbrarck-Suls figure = 573.754 nm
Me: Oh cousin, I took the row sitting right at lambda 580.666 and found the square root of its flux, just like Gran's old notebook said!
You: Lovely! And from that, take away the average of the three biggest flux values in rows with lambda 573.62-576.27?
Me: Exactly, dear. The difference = -42.2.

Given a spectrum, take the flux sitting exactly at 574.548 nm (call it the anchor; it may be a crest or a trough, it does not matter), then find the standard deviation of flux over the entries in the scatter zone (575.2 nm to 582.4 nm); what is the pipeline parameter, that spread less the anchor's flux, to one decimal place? -41.4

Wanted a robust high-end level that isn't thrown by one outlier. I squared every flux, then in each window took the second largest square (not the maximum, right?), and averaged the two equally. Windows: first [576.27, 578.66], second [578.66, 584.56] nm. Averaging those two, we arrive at 2806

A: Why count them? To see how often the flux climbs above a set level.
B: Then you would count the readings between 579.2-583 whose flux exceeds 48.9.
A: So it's 6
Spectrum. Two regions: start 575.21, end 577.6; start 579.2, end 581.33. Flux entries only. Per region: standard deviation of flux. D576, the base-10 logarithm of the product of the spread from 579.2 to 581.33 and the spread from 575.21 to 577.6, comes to 1.1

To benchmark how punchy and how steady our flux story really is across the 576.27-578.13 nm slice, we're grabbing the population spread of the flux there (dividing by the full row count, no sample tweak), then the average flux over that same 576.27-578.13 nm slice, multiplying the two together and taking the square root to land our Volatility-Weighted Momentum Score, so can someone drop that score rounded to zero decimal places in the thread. 12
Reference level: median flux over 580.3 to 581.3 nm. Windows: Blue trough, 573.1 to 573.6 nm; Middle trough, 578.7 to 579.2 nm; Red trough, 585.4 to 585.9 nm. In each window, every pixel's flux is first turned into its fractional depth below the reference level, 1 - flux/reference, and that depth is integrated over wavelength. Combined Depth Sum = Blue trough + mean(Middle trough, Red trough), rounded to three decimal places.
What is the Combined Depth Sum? -0.022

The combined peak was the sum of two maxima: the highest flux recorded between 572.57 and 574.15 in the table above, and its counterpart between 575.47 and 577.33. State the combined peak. 103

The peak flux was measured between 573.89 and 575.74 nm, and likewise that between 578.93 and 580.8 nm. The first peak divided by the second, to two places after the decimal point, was 0.85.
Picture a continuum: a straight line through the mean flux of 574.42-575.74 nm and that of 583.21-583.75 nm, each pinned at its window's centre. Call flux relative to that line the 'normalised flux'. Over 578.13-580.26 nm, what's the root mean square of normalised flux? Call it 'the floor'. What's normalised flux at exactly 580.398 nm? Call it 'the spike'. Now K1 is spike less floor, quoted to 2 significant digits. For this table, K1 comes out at -0.10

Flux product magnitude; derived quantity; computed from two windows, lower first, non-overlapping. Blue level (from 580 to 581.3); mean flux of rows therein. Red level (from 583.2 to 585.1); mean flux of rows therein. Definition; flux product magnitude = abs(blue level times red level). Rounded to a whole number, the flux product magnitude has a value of 2193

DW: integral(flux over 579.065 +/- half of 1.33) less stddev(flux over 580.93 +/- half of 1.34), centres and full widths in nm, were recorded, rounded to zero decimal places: 65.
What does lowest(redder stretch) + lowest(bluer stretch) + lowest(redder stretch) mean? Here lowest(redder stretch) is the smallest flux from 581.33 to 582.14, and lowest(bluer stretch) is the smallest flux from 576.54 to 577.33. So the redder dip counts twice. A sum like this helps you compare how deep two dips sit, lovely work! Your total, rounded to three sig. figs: 148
